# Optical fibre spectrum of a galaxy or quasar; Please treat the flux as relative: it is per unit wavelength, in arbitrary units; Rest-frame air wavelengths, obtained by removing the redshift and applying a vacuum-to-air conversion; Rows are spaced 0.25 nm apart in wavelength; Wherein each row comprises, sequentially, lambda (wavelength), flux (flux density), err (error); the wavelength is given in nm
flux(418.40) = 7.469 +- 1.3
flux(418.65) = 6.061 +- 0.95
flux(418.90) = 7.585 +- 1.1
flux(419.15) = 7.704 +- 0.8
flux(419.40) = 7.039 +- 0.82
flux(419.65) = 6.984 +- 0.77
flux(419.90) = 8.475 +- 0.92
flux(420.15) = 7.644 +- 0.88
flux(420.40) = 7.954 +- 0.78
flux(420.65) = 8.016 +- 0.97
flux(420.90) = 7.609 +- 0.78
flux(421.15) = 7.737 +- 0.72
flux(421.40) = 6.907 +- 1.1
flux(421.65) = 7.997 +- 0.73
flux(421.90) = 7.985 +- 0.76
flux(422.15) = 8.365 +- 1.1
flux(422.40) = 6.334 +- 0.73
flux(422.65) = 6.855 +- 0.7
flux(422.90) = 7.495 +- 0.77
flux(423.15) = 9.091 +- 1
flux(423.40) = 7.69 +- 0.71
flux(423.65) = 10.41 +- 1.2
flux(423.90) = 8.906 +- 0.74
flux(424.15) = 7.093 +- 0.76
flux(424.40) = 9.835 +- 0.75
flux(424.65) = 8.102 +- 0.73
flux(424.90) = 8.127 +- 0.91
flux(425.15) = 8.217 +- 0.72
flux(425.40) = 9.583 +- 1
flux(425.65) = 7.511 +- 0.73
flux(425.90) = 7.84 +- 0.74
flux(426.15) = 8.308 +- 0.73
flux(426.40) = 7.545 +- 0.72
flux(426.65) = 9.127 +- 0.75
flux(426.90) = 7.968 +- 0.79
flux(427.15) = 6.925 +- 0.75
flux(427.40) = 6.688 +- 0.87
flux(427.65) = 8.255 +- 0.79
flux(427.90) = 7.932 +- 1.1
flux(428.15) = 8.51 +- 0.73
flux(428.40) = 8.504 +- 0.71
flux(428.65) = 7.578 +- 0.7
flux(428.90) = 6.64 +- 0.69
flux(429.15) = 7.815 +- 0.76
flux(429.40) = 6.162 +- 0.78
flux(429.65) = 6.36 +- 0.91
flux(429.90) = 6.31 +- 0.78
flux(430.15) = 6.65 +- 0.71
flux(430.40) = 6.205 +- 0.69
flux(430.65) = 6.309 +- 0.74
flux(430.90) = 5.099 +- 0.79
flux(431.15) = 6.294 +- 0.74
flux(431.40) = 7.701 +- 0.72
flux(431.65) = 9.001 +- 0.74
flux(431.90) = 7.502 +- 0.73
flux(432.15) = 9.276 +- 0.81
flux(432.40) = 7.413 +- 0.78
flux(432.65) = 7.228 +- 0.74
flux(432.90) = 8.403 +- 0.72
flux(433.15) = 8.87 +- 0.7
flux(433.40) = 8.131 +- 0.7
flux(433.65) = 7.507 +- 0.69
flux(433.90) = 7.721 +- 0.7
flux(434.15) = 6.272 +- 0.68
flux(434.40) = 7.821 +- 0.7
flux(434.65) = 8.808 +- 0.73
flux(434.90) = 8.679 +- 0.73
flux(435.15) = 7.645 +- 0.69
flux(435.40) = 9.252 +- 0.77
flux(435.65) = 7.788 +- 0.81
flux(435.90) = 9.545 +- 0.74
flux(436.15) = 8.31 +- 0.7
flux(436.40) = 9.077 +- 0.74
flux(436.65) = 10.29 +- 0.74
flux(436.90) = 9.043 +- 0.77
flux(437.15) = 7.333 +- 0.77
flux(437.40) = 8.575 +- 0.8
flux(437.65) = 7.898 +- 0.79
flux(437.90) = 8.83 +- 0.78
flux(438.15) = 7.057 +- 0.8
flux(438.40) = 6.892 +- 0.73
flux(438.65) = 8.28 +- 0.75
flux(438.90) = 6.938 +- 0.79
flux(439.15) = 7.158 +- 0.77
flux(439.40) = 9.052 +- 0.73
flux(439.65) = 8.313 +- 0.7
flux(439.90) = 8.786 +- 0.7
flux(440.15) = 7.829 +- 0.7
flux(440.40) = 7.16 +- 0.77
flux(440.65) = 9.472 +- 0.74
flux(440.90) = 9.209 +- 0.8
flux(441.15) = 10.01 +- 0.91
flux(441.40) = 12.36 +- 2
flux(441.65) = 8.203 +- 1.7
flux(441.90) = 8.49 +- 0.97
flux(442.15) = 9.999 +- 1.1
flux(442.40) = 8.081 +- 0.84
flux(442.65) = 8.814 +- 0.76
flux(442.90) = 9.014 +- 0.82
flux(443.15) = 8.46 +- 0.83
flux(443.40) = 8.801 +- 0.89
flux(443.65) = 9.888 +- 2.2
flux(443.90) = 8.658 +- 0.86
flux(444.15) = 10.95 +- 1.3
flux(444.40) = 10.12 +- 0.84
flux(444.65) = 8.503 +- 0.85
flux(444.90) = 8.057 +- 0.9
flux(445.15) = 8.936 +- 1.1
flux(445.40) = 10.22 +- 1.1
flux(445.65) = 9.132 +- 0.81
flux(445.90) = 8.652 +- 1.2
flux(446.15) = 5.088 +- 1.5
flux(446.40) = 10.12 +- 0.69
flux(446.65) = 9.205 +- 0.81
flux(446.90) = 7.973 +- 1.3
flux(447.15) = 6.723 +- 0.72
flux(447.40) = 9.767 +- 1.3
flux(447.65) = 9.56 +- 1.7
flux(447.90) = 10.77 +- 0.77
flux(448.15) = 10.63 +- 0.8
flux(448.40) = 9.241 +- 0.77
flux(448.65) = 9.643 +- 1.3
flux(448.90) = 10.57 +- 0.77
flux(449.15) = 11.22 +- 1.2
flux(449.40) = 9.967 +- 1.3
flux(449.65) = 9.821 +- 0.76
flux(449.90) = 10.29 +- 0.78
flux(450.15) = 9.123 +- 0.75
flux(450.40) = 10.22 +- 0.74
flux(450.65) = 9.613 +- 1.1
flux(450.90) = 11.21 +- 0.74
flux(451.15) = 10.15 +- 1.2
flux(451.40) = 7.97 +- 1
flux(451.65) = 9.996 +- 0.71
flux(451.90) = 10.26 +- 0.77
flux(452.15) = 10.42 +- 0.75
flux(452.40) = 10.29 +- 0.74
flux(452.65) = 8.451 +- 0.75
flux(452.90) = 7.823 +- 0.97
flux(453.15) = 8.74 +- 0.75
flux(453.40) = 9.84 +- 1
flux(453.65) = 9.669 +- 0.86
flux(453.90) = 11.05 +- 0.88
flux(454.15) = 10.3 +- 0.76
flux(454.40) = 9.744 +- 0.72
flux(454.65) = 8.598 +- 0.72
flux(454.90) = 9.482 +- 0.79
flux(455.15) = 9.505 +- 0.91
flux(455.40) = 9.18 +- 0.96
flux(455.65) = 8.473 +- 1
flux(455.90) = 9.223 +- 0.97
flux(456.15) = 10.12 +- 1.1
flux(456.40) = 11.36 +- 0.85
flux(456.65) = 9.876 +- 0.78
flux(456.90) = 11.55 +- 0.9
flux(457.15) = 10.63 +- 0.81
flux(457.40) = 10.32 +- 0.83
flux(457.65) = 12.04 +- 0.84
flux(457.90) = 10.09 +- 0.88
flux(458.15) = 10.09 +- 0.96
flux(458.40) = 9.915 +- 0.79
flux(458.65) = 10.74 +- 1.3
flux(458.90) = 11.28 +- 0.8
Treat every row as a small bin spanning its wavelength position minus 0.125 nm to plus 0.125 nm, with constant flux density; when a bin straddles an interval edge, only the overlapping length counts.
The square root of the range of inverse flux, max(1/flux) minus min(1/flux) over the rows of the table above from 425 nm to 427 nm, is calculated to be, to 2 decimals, 0.17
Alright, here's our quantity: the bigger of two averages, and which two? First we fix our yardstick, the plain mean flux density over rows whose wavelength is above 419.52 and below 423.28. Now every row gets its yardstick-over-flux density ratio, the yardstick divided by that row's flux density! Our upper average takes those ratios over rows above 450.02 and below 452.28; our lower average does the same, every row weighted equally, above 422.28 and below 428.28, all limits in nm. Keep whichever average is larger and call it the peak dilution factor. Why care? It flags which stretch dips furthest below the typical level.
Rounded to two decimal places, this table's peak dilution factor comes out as 0.96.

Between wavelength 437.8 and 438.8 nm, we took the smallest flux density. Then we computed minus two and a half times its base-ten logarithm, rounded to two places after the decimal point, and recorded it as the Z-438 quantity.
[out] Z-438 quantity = -2.10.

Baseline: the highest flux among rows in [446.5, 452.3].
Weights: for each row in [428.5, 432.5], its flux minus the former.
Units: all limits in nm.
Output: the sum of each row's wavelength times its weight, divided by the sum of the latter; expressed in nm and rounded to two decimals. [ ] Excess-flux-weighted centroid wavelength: 430.42 nm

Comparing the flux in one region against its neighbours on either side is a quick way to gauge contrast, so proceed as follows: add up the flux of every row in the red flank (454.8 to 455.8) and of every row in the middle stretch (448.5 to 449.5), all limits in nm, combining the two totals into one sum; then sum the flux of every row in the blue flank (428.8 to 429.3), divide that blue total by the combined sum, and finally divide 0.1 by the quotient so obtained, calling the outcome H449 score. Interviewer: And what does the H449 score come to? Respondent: 0.5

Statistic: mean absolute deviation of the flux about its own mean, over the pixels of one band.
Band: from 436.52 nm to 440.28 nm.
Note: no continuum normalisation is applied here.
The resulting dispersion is 0.79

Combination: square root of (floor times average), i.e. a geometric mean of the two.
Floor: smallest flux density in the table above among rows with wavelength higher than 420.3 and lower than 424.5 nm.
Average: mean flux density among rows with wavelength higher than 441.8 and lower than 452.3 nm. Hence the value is 7.71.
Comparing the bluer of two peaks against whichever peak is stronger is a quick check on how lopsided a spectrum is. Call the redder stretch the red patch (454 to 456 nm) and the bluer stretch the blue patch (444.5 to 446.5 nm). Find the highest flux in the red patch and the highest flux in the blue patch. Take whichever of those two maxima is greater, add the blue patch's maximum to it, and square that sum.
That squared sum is 421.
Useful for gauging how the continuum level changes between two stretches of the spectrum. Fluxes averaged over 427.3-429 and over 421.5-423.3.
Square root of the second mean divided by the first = 1.00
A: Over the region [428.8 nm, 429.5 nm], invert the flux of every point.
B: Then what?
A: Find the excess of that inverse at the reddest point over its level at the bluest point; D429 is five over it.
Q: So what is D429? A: 428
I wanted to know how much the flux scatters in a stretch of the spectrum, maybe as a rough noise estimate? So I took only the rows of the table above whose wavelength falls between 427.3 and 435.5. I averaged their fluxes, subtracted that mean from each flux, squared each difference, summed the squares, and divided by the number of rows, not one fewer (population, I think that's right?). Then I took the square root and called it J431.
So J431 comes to 1.05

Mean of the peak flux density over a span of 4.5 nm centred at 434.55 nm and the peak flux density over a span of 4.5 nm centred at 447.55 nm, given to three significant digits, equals 10.8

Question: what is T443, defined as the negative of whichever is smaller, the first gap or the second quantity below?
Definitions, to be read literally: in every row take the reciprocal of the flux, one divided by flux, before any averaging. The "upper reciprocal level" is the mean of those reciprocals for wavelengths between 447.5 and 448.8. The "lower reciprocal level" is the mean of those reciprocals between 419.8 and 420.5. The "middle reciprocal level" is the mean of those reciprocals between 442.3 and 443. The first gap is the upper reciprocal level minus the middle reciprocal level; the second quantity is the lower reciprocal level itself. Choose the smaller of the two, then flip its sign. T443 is 0.015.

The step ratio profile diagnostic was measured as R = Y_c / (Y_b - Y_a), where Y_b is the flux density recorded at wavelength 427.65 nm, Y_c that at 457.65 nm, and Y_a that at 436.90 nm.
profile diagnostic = -15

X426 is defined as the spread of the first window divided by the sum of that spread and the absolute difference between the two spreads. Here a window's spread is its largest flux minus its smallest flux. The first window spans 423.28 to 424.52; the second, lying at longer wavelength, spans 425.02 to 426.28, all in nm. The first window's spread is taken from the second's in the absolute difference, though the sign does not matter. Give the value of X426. 0.73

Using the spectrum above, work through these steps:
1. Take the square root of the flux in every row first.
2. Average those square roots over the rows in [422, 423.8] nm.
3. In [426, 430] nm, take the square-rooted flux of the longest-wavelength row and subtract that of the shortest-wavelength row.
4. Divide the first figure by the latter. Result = -8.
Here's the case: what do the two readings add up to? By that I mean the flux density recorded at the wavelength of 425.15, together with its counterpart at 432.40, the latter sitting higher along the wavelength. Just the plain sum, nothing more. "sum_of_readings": 15.6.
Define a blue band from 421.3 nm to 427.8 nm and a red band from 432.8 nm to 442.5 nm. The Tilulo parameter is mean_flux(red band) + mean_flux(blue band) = 16.5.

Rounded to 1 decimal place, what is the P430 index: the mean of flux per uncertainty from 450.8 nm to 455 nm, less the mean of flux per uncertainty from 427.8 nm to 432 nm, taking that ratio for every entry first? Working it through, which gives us 2.5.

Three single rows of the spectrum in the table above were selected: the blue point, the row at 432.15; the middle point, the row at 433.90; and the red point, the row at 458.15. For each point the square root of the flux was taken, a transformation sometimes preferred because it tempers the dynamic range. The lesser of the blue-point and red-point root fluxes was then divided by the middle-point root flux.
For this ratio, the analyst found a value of 1.10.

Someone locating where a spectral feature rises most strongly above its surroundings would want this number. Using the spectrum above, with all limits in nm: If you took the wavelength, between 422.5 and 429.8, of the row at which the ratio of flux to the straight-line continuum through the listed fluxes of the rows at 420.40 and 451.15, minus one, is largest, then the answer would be 423.65 nm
